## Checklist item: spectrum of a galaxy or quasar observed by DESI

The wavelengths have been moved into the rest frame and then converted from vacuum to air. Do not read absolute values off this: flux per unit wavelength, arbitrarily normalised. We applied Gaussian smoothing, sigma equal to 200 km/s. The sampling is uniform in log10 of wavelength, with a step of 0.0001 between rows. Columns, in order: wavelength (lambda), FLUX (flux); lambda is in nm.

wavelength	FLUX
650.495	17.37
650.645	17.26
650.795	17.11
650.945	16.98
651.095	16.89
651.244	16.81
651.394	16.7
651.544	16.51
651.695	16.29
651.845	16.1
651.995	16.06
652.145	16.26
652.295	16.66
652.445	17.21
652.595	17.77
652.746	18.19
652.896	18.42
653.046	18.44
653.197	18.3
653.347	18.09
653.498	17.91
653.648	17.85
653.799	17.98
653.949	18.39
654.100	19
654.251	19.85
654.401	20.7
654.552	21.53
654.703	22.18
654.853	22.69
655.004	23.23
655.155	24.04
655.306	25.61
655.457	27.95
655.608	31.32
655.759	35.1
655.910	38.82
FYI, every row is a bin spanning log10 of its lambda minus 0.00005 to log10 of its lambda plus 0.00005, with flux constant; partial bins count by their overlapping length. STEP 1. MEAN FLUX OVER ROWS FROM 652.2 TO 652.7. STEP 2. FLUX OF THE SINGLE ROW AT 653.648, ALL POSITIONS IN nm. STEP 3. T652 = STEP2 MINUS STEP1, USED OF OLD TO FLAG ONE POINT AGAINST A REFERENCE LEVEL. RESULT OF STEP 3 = 0.6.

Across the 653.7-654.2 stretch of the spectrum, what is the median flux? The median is 18.4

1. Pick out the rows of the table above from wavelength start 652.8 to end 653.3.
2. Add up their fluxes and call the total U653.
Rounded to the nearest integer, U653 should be 55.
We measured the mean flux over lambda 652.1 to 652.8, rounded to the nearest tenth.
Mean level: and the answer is 17.2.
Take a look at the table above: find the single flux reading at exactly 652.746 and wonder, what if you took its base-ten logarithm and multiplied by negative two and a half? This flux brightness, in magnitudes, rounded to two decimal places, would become -3.15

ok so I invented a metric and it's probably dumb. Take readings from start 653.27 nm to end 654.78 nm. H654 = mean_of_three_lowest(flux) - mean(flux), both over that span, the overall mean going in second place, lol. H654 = -1.4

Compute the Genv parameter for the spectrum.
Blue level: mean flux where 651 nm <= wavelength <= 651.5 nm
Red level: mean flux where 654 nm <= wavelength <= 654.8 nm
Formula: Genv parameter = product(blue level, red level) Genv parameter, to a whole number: 347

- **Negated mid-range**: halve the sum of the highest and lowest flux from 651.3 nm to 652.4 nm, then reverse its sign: -16.4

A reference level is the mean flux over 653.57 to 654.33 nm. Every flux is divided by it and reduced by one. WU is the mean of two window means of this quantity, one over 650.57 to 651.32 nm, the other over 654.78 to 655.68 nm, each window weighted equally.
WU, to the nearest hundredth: 0.15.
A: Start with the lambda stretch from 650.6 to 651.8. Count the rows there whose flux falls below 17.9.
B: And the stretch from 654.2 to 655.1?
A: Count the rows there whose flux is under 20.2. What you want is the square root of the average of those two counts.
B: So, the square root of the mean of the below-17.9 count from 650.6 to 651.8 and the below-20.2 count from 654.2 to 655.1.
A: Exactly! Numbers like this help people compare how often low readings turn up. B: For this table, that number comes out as 2.1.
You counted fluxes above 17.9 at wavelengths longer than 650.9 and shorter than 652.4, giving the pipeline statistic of 0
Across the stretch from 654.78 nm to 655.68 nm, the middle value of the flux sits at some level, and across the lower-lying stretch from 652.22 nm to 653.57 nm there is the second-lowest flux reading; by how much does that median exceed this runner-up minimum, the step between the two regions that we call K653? 7.6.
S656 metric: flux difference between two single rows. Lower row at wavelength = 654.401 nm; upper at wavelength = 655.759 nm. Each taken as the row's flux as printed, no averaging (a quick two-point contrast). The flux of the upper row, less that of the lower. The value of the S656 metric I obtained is 14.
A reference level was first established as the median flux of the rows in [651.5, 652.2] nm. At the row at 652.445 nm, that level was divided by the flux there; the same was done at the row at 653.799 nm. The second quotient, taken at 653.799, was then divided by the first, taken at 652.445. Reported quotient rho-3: 0.96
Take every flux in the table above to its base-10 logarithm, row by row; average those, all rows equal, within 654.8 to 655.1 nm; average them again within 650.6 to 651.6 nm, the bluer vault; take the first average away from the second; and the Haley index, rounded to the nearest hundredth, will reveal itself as -0.13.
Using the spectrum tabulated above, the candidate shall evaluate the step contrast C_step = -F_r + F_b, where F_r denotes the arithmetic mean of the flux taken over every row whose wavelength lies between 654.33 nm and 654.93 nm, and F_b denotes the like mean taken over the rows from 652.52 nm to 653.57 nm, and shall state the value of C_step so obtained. -3.6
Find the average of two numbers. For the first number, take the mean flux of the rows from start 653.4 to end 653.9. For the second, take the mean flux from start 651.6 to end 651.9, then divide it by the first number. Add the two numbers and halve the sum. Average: 9.4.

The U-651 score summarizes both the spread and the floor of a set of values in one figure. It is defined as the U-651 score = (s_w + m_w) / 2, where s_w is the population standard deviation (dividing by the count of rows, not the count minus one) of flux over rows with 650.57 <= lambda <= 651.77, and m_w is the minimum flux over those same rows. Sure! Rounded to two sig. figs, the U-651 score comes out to 8.3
